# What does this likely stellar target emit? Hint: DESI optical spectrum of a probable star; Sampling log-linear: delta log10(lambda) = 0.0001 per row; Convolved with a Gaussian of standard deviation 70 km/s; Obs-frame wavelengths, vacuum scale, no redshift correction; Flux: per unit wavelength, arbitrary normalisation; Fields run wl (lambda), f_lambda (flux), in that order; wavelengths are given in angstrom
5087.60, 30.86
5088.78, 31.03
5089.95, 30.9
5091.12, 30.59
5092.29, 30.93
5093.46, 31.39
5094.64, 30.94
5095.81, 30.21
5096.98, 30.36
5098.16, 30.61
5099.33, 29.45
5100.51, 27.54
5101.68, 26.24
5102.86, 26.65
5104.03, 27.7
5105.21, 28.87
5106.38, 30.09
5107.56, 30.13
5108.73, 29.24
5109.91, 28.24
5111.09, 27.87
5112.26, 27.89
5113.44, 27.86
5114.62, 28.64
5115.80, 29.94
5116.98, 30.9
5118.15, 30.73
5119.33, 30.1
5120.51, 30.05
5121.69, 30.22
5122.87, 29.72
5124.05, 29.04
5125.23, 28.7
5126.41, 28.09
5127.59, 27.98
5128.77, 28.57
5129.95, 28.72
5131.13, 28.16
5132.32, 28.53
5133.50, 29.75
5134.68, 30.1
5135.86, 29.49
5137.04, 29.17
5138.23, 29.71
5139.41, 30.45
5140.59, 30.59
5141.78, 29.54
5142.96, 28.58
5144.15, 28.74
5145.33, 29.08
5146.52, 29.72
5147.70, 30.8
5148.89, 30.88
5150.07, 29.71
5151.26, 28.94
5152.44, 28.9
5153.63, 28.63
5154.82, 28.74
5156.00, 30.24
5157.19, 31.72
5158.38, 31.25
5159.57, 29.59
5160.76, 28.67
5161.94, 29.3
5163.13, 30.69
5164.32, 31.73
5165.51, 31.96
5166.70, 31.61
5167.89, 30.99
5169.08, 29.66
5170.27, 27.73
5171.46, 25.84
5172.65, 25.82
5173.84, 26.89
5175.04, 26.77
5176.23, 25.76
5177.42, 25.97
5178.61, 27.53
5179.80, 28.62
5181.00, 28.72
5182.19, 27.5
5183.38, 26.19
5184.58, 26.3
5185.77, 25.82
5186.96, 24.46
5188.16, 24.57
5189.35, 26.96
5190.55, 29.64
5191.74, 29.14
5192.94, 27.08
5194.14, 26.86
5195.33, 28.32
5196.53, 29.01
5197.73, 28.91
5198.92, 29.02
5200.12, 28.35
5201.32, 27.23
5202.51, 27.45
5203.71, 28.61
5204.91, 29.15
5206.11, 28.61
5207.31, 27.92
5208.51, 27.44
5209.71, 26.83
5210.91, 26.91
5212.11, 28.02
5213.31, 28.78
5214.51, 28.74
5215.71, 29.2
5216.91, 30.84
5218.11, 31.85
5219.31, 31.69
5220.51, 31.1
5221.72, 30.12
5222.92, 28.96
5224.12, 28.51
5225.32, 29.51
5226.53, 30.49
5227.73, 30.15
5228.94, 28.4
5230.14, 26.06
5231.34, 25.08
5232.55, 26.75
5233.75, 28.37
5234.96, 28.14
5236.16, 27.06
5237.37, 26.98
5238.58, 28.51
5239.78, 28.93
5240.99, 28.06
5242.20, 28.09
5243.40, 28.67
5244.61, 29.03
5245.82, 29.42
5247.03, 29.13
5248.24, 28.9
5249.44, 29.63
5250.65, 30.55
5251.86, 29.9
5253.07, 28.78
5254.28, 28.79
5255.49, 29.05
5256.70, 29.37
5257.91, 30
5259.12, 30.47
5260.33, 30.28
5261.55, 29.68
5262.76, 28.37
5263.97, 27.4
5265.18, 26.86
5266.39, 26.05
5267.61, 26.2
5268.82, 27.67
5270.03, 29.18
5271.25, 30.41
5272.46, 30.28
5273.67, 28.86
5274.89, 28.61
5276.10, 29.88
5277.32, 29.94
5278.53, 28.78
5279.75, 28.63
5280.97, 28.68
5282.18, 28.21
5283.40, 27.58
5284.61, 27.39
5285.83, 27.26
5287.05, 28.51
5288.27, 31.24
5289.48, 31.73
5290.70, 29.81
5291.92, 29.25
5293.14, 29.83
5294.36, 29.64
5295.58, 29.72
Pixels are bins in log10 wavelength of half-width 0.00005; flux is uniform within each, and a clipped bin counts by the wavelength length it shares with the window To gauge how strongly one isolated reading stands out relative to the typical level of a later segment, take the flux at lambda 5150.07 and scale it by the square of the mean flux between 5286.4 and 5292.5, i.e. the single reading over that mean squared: 0.033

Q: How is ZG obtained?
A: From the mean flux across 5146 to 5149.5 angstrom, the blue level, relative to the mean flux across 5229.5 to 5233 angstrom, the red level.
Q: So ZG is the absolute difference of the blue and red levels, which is 4.5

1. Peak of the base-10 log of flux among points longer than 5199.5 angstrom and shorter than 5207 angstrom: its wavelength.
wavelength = 5204.91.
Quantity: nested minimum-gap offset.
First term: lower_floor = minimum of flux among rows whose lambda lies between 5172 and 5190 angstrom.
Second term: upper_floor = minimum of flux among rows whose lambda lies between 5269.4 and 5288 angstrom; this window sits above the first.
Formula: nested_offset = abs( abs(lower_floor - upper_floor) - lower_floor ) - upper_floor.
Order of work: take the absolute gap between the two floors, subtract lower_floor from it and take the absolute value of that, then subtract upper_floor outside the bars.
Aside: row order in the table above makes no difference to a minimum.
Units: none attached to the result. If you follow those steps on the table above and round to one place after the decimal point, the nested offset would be -5.6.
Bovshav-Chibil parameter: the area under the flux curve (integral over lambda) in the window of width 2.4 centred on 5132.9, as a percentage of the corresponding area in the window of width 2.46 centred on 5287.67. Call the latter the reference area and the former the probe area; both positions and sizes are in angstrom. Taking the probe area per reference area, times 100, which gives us 95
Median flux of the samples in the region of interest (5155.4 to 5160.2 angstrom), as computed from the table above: 30.7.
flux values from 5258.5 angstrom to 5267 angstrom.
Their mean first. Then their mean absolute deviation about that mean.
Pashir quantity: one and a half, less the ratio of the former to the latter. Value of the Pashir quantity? -18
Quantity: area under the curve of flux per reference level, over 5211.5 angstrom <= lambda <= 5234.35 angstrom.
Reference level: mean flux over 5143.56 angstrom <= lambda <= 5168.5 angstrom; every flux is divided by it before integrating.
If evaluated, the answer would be 22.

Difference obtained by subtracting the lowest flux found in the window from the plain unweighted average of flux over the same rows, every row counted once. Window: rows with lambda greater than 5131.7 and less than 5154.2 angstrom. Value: 1.0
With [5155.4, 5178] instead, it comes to 3.3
